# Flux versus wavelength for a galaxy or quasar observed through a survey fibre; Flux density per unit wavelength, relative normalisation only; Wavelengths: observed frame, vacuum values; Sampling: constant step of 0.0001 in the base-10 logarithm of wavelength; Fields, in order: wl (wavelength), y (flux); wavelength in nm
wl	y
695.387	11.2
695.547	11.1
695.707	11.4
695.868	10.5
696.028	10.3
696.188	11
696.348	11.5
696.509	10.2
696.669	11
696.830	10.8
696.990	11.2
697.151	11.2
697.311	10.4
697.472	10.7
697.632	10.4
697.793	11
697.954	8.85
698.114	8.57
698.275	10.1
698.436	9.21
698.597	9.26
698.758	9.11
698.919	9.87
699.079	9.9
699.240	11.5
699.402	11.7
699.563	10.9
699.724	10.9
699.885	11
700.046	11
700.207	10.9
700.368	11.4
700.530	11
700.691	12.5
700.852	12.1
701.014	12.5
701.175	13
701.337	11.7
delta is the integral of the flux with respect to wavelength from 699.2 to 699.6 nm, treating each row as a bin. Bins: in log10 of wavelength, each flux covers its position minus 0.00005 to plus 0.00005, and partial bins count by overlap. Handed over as 5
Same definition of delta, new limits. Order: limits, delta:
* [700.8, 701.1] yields 4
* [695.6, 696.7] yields 12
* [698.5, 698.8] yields 3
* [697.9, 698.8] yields 8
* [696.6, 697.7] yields 12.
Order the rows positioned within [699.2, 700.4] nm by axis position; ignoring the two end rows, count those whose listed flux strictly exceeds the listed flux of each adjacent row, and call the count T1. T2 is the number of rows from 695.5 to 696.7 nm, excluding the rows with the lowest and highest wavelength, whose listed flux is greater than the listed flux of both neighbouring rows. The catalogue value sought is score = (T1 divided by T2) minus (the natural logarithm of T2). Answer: -0.19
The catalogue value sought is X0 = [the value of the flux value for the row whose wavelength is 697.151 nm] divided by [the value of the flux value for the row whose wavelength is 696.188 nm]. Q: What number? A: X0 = 1.02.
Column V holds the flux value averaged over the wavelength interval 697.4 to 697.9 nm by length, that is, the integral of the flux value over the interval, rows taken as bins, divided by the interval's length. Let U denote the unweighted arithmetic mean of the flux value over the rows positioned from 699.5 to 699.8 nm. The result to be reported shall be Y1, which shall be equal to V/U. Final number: 0.97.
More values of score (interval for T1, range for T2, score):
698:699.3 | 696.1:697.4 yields 0.31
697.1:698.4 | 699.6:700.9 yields 0.31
